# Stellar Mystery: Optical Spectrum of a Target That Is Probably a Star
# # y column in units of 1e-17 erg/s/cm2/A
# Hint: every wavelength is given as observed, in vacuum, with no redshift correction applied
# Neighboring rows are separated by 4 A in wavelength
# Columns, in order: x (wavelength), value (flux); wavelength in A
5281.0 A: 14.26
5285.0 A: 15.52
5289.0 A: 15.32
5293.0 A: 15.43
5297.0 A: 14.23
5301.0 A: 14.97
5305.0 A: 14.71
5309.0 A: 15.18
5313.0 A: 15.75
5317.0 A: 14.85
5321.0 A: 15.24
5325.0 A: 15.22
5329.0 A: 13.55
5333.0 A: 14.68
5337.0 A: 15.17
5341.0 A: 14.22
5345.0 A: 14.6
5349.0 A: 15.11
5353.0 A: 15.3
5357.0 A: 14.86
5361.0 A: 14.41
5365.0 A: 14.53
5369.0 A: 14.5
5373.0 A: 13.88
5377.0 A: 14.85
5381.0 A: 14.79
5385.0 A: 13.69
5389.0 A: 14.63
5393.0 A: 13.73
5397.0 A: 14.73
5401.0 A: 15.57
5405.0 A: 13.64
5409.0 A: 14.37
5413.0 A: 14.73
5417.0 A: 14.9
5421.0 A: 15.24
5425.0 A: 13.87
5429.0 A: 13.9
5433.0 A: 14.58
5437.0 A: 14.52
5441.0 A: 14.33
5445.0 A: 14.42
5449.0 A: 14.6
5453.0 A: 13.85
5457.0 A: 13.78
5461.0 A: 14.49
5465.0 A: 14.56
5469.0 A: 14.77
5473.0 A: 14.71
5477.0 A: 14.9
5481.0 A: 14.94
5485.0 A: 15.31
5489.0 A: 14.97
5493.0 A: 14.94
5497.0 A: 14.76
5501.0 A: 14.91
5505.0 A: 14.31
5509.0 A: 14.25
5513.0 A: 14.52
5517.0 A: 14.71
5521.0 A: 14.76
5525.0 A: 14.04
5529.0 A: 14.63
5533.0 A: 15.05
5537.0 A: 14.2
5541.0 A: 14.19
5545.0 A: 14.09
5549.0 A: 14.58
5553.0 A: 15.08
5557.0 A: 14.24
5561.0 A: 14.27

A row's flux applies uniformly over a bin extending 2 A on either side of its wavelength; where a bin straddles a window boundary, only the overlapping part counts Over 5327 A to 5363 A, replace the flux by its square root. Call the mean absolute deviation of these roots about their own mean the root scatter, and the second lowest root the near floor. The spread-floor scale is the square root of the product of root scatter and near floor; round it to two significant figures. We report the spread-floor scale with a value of 0.45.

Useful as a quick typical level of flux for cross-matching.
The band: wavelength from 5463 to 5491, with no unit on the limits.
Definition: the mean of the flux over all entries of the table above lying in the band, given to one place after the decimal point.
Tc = 14.9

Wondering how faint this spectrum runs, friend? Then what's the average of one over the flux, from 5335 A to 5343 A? 0.0681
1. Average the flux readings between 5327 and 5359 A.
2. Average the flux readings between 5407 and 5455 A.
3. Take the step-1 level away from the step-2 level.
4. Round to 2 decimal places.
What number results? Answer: -0.24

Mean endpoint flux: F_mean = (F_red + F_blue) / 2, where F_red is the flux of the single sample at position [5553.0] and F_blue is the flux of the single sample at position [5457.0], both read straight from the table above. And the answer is 14.4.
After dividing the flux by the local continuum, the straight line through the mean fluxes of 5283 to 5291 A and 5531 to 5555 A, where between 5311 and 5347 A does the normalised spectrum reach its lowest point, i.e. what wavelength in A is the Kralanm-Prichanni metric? 5329.0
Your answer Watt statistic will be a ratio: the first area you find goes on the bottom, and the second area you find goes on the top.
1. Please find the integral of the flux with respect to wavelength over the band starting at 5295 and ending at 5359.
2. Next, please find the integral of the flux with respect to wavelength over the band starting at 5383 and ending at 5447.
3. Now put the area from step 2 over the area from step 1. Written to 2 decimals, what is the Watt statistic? 0.97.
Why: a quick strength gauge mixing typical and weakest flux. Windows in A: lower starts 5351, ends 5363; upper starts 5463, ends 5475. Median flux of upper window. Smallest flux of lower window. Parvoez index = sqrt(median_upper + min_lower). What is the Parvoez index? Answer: 5.40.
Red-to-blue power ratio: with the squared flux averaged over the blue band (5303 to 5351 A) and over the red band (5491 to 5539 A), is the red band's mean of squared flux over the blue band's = 0.96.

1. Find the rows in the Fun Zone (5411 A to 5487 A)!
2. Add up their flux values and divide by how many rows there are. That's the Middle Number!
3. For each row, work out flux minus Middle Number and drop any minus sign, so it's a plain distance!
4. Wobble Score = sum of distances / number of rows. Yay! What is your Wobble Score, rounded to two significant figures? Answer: 0.34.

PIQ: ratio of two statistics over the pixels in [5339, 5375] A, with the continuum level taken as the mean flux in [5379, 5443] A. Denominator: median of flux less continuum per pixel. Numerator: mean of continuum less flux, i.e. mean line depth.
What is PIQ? -1.90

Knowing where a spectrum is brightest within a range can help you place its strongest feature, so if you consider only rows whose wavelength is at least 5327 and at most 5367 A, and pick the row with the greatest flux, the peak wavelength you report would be 5353.0 A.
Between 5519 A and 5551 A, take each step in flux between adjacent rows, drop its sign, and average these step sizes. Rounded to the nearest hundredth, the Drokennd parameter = 0.45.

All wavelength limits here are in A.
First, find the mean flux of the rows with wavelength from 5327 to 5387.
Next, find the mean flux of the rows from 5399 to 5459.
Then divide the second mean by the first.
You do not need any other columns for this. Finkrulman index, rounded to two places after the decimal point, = 0.99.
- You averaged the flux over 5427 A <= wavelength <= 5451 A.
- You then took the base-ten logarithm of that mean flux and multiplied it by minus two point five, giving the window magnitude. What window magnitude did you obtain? -2.895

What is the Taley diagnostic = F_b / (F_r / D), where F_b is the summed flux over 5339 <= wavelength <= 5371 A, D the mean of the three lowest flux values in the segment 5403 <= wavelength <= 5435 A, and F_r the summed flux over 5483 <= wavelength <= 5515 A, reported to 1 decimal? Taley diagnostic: 13.8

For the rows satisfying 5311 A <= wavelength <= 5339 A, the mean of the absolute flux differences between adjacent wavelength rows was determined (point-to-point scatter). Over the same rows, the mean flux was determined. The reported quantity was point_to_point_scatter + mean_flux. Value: 15.7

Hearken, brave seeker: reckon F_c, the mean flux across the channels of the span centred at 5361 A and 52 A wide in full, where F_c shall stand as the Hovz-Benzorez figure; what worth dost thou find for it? 14.6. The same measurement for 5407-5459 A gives 14.4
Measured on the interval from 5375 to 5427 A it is 14.5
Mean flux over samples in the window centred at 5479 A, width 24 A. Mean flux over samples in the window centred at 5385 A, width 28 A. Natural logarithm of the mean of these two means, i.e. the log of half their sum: 2.68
